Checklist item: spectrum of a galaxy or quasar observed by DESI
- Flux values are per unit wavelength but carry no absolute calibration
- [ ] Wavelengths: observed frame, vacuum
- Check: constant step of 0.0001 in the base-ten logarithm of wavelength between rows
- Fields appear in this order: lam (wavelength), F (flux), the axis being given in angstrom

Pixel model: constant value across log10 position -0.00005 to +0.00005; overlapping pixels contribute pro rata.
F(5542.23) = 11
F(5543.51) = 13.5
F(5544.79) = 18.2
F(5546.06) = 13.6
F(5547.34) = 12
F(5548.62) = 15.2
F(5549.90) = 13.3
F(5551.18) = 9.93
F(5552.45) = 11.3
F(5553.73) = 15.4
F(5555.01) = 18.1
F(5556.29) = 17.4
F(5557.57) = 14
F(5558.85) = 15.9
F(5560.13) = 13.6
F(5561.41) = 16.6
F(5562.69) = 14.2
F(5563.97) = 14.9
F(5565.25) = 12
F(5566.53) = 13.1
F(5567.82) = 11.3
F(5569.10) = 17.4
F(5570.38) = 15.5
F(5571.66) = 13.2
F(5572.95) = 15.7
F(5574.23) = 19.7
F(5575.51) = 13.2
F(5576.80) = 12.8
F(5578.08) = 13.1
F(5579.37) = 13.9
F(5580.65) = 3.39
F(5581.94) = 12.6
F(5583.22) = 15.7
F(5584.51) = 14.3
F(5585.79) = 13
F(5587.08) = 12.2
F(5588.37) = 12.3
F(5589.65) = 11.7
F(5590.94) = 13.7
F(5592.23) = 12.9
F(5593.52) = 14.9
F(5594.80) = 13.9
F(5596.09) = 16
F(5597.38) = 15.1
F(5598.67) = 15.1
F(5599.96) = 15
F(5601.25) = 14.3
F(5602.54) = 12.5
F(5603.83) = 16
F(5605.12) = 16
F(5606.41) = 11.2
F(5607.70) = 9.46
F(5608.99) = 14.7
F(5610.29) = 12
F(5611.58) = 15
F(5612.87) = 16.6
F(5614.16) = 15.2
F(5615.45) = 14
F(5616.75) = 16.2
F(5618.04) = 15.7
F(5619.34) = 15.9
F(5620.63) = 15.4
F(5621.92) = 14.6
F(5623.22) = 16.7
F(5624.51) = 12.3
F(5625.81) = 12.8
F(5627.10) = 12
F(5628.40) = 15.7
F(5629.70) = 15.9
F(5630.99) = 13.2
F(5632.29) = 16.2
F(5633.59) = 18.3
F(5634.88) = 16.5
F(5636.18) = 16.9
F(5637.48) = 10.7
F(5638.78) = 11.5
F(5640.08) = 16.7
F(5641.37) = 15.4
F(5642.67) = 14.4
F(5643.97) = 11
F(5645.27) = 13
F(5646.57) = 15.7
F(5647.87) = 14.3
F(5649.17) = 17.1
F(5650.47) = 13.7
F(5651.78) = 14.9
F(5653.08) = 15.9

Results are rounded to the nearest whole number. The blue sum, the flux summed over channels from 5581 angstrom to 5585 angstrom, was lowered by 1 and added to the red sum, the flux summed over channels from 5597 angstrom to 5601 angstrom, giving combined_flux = 87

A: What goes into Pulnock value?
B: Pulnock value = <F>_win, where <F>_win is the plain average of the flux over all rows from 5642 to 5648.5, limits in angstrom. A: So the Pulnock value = 13.7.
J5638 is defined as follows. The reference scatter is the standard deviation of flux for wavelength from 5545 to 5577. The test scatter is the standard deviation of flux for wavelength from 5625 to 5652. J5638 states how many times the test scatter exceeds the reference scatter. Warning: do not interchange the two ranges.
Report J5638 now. 0.92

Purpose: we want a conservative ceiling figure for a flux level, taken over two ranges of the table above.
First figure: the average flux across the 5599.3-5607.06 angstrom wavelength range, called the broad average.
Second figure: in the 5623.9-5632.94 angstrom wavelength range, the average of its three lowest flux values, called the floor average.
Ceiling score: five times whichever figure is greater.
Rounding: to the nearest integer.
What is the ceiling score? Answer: 71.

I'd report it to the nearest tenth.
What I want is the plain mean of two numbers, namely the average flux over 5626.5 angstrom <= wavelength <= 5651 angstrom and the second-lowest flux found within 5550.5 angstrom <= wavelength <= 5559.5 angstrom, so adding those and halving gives 13.0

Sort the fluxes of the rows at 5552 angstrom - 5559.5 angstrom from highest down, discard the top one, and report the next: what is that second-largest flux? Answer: 17.4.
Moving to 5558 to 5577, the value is 17.4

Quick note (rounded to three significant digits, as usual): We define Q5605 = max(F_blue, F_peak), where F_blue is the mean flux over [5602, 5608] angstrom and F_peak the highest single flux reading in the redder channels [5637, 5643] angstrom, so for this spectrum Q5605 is 16.7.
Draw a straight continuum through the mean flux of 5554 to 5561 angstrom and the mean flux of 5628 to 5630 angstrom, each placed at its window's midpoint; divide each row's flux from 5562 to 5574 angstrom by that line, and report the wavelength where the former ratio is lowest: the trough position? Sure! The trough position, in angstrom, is 5567.82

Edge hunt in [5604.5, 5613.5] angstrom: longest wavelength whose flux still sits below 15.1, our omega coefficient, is 5611.58 angstrom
